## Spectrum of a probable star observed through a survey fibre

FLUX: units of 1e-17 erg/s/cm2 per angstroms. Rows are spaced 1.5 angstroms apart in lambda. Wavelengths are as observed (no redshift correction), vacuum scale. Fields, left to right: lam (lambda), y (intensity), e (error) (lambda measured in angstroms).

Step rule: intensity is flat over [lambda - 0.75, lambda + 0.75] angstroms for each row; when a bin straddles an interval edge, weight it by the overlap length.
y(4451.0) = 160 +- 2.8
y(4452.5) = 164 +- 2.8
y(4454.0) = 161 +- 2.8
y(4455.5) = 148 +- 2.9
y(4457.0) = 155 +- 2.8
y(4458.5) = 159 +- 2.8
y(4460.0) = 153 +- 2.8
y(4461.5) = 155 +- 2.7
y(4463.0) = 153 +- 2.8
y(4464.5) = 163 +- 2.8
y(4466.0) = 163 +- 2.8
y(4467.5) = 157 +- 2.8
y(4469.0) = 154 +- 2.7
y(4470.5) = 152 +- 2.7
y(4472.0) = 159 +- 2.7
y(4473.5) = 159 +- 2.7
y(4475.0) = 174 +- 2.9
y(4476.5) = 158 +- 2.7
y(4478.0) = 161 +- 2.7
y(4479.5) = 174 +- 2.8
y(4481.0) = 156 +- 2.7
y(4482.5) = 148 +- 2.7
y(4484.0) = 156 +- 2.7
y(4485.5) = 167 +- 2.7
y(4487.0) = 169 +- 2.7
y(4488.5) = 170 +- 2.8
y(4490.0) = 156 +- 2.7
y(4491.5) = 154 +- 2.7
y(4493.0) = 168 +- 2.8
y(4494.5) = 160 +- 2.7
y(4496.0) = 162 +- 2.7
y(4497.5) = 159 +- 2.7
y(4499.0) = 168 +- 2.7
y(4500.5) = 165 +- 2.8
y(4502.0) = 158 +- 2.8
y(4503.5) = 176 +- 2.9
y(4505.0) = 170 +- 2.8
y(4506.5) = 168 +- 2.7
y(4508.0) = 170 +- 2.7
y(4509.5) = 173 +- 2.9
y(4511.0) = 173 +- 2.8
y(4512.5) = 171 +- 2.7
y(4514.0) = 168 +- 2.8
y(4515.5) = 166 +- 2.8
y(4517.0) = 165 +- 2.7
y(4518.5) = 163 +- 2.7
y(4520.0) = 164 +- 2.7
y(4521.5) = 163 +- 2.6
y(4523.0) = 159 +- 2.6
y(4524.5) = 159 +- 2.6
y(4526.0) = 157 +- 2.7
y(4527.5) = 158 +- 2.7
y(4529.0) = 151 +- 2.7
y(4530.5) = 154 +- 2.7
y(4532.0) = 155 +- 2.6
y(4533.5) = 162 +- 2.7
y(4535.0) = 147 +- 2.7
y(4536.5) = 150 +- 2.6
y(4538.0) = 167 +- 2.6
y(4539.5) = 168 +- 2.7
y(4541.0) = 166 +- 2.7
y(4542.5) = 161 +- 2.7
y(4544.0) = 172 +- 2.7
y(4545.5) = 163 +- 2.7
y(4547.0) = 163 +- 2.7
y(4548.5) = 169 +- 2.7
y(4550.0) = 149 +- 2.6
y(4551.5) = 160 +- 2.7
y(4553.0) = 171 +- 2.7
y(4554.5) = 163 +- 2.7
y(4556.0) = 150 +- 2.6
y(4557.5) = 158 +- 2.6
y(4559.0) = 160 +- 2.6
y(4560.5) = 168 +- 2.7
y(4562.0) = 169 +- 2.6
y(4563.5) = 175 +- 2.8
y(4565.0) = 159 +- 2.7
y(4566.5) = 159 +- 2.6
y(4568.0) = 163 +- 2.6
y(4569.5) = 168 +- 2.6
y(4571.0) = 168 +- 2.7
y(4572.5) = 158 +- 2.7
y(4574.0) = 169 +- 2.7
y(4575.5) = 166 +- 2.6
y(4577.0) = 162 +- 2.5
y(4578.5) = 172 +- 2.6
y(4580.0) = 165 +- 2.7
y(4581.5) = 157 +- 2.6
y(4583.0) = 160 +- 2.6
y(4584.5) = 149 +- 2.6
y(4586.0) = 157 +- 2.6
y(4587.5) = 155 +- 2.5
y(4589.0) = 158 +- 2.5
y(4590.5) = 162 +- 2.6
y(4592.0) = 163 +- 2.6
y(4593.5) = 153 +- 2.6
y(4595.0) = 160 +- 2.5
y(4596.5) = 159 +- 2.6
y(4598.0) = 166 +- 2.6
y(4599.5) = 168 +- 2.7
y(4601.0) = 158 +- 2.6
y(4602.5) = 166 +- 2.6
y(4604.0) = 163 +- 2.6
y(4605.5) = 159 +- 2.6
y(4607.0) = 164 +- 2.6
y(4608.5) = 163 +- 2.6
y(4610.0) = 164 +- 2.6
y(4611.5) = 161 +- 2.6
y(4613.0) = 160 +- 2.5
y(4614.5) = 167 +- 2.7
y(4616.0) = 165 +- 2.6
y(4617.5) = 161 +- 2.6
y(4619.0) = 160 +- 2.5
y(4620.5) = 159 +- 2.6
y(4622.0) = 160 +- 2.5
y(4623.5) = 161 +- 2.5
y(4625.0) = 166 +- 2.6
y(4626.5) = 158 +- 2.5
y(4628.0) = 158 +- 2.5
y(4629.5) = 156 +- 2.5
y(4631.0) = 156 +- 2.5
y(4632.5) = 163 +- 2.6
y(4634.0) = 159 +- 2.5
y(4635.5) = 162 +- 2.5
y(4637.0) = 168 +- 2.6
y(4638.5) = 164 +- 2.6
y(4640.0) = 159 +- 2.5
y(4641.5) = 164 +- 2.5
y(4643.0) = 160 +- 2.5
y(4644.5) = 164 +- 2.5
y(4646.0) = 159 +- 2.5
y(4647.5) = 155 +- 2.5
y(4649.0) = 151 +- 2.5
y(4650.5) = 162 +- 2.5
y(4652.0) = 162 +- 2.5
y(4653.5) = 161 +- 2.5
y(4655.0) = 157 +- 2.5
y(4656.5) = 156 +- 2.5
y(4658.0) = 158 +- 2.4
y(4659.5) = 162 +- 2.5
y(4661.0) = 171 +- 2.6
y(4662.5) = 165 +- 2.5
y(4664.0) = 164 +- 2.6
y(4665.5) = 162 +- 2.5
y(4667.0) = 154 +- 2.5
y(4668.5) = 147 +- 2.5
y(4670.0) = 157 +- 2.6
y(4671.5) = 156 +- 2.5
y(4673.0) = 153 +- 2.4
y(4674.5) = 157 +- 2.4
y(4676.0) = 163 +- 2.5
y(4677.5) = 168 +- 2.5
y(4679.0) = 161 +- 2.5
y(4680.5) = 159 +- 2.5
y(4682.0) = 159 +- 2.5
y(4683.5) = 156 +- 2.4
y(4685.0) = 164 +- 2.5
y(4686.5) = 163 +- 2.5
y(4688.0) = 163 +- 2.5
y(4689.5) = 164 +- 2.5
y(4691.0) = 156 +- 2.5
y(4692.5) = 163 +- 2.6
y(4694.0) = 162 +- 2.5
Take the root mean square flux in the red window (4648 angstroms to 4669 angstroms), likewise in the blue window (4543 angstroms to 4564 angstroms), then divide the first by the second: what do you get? 0.974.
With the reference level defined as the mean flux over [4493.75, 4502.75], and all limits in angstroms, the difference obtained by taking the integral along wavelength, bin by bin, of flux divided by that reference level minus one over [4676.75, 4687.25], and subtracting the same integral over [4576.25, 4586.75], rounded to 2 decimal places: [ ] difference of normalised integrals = 0.07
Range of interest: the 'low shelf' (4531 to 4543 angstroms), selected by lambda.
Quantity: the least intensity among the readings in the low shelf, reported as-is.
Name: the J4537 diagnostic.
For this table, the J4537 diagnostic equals 147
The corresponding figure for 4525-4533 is 151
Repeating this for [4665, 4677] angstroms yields 147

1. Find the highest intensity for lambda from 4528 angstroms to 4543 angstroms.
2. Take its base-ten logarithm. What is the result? 2.23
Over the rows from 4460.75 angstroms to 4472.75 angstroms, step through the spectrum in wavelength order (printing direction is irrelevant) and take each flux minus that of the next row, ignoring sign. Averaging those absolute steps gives 4.3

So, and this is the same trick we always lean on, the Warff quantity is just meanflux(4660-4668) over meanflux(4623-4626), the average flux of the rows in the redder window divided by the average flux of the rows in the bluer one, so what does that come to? 1.00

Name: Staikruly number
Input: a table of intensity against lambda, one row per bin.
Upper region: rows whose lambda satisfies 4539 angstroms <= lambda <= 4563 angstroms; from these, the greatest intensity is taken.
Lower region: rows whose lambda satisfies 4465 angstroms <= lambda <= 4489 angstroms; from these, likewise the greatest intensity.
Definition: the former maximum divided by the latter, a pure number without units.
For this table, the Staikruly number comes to 0.99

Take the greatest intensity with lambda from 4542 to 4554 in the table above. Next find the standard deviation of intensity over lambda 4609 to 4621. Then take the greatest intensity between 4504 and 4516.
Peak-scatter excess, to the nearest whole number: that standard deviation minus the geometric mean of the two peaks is -170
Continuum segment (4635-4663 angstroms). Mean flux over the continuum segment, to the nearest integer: 161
